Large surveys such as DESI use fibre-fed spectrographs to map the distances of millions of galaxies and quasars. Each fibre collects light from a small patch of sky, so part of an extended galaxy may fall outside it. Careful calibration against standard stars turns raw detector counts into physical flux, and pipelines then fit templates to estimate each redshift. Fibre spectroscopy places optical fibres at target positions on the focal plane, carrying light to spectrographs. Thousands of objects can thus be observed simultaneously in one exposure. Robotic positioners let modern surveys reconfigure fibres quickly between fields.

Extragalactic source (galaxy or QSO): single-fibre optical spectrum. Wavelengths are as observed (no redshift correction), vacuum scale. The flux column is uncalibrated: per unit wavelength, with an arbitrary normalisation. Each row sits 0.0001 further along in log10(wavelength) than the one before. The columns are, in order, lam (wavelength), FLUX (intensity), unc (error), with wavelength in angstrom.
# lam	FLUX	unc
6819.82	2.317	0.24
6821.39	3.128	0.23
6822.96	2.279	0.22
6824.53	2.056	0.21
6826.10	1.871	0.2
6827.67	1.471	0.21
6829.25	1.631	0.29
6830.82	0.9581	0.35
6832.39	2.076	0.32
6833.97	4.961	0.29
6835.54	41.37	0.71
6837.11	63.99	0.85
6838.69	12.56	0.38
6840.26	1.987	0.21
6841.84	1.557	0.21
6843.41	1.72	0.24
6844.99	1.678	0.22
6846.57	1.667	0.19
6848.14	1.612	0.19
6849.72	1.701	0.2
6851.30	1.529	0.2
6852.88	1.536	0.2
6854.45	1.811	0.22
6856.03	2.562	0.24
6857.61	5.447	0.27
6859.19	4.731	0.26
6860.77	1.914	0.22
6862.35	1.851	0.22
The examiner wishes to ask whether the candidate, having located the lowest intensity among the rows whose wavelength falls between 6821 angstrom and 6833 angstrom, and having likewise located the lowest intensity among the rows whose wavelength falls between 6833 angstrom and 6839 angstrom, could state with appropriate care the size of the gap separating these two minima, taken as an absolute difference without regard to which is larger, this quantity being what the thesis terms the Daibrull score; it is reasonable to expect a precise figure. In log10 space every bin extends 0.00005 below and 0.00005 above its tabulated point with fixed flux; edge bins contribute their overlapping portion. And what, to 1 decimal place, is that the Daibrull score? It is 4.0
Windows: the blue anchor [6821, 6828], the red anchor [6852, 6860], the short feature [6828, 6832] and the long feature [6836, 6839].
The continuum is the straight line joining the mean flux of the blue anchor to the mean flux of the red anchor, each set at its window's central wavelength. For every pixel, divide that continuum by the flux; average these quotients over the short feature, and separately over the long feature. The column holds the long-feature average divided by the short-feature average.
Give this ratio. 0.06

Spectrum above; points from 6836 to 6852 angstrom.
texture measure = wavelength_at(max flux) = 6837.11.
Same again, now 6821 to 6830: 6821.39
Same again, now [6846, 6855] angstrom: 6854.45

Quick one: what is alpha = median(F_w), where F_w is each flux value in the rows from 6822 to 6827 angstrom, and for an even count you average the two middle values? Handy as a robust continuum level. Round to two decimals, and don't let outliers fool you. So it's 2.06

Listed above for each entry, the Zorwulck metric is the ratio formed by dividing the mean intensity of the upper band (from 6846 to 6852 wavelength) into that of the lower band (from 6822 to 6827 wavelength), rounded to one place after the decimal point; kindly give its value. 1.3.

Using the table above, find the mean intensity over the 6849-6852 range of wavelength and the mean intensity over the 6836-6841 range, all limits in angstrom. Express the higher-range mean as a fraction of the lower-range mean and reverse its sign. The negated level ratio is -0.1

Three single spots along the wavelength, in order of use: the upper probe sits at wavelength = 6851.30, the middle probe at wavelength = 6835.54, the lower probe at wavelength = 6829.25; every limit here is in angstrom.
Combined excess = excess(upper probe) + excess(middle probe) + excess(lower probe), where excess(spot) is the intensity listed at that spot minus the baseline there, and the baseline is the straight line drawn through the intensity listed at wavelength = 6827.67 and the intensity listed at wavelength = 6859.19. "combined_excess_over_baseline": 37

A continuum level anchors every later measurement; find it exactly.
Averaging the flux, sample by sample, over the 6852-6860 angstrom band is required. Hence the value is 3.2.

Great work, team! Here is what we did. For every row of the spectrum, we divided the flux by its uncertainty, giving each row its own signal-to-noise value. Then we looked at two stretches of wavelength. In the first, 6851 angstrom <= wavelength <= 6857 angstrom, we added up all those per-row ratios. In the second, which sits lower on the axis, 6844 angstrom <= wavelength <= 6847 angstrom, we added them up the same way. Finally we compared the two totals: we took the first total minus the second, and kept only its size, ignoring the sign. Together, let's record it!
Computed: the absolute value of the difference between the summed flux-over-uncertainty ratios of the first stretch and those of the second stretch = 18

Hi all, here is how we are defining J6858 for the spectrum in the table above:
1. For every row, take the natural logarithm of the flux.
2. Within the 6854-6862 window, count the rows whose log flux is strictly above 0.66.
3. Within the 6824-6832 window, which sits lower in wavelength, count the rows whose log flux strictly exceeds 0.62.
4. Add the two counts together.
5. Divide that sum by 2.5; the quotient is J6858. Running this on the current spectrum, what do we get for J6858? 2.00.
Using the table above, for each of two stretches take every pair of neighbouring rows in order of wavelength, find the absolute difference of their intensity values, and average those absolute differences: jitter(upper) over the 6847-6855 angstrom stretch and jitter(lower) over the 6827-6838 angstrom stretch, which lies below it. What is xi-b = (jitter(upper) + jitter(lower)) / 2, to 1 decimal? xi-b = 5.4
